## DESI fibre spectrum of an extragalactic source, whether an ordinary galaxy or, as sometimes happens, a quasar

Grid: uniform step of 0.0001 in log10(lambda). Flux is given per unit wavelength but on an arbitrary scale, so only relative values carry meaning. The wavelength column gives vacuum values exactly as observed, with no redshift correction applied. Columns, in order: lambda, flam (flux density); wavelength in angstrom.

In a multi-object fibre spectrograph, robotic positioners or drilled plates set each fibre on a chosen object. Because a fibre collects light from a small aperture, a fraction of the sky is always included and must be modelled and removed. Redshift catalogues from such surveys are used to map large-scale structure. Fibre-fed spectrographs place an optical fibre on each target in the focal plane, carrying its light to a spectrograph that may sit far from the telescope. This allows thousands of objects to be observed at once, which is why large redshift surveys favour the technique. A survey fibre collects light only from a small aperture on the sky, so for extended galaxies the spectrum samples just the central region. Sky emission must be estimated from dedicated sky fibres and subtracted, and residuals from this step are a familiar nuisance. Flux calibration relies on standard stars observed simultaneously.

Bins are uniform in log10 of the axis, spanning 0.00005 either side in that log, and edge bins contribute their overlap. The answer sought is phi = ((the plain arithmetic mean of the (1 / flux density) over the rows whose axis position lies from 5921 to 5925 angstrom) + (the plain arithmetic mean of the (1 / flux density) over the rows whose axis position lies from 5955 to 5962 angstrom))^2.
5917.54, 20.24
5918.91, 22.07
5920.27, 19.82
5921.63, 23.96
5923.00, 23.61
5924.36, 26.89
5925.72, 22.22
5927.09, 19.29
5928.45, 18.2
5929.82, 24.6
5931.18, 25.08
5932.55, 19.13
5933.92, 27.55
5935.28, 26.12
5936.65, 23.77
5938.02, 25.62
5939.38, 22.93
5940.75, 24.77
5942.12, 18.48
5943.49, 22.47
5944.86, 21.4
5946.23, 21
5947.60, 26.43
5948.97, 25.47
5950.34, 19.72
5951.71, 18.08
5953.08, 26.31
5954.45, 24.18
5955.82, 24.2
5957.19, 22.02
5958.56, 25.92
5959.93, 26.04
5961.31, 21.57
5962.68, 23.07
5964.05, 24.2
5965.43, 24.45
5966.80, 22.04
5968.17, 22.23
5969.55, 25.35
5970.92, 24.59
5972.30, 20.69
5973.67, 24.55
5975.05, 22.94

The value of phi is 0.0068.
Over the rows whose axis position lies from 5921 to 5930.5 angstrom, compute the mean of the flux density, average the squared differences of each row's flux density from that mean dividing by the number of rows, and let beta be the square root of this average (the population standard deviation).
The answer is 2.82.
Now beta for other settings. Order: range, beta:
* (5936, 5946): 2.19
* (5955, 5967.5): 1.56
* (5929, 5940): 2.38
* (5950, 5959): 2.88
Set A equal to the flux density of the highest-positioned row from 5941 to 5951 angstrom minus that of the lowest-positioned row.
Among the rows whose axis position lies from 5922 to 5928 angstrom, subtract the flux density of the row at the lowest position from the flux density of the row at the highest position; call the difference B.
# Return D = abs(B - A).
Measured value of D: 5.56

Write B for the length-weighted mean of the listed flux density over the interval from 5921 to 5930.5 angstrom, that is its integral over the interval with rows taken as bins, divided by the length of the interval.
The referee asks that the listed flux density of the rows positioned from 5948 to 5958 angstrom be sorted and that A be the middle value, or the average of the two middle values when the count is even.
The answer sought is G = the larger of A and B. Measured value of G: 24.2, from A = 24.2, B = 22.67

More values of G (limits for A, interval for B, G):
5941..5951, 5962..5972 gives 23.6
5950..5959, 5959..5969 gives 24.2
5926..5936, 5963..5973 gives 24.6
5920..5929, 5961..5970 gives 23.3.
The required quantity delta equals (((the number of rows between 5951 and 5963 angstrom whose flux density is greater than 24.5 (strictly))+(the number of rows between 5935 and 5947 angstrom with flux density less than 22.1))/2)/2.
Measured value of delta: 1.5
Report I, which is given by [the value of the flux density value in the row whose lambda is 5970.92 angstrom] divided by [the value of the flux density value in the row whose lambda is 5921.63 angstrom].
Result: 1.03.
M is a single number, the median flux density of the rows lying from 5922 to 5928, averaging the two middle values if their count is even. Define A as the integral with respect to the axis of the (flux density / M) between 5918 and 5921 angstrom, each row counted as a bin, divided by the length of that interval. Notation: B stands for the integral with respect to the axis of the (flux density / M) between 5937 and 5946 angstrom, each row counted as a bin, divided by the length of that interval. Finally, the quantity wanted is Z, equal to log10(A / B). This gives -0.03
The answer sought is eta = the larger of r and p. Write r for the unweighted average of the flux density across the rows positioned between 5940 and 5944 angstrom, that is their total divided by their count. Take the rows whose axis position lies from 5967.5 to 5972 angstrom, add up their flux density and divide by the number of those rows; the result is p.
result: 24.1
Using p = 24.1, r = 21.9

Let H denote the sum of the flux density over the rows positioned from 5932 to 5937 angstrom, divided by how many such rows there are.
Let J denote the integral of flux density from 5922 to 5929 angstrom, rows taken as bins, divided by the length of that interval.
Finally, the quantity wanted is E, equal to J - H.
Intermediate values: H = 24.1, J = 22.2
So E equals -2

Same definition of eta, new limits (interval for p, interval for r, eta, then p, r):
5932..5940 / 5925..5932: 24.2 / 24.2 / 21.9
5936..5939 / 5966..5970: 24.7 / 24.7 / 23.2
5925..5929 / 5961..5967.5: 23.1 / 19.9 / 23.1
